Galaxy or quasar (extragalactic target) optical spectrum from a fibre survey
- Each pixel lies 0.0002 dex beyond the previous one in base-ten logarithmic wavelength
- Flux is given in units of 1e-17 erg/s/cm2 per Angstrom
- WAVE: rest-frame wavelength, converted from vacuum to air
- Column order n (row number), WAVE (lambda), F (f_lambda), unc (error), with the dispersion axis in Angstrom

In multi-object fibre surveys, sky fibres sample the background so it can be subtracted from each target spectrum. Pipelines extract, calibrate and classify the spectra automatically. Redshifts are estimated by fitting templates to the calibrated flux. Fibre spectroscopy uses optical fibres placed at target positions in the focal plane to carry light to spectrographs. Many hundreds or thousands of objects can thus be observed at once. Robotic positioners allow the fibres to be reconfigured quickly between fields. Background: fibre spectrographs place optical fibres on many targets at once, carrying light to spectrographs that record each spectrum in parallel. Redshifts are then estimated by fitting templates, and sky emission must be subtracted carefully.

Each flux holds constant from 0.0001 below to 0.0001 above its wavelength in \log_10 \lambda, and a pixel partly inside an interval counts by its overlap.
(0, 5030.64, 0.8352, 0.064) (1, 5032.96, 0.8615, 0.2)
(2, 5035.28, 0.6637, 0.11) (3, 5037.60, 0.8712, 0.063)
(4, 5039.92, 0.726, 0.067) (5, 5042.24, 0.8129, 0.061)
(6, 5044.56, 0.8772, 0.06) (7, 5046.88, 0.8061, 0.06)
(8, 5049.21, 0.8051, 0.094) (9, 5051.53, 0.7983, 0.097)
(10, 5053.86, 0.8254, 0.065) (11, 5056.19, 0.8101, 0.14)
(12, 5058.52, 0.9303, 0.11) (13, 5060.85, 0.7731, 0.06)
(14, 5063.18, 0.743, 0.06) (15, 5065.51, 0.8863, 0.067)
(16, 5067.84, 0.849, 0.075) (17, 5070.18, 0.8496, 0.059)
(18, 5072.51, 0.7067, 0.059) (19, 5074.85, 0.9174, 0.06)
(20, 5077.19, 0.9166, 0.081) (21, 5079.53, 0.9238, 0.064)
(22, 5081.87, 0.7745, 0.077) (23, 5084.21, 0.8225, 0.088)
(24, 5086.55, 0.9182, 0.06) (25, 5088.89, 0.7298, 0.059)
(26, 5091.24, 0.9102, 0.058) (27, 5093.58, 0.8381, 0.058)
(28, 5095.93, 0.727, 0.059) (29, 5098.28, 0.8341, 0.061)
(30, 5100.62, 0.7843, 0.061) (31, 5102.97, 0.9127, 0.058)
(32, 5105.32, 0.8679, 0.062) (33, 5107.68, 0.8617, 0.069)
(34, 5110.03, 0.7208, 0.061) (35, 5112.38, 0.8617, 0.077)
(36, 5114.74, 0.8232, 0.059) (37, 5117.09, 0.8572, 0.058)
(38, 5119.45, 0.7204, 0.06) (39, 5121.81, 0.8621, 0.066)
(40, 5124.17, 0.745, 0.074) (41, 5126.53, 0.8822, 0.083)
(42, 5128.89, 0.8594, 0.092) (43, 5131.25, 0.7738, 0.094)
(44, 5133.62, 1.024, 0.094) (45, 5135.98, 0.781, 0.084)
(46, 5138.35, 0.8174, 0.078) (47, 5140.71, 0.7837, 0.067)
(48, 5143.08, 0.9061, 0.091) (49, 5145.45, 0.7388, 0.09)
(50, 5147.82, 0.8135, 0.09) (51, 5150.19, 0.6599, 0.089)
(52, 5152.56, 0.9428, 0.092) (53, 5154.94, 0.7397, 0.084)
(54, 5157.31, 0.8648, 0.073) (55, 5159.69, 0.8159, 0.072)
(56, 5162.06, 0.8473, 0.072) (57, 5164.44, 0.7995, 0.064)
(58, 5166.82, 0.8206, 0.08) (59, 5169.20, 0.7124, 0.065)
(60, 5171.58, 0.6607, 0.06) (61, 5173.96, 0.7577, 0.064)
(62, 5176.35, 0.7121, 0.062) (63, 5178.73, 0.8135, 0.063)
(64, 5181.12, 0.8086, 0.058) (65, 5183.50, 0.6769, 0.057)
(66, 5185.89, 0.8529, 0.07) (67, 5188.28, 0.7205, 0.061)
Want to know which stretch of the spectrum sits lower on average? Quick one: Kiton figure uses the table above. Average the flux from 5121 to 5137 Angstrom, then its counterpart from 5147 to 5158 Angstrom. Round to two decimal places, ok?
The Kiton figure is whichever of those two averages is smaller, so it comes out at 0.80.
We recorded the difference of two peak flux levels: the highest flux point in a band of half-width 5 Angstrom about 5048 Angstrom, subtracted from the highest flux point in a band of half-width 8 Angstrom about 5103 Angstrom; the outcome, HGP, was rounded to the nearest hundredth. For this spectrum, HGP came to 0.04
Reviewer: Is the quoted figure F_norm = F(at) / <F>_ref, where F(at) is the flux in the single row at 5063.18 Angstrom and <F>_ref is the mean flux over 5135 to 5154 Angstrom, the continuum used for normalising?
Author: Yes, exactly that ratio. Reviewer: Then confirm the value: 0.923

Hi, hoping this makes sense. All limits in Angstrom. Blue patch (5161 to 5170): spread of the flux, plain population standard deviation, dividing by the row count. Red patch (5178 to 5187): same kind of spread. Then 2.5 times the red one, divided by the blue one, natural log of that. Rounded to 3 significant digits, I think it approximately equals 1.19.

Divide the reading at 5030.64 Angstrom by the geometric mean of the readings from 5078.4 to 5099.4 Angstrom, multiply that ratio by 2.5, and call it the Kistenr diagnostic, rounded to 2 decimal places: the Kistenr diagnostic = 2.52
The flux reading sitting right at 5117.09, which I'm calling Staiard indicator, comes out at 0.8572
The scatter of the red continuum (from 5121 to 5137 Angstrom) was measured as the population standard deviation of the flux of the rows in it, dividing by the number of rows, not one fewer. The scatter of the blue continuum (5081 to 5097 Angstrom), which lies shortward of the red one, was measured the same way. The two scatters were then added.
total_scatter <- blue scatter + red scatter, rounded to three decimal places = 0.160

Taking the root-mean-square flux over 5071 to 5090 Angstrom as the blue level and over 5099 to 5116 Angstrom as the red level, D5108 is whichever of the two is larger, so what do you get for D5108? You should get 0.843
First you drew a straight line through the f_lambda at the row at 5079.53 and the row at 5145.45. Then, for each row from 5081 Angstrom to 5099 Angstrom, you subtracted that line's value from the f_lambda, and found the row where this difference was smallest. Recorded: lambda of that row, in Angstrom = 5088.89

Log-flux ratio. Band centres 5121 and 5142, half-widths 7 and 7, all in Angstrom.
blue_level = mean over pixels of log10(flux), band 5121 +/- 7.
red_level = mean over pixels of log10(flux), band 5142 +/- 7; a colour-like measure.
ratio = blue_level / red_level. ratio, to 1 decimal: 1.0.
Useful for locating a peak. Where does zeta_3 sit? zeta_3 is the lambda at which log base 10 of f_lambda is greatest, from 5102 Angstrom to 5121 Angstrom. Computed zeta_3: 5102.97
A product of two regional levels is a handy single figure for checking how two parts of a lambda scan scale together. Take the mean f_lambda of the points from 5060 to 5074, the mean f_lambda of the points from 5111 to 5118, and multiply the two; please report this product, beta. 0.679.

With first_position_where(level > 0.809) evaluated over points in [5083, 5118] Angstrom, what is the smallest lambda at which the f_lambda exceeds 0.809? 5084.21 Angstrom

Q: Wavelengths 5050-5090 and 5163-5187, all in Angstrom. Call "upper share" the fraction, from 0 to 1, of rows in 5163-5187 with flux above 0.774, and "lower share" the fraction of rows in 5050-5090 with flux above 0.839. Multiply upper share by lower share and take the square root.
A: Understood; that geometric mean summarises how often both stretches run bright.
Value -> 0.49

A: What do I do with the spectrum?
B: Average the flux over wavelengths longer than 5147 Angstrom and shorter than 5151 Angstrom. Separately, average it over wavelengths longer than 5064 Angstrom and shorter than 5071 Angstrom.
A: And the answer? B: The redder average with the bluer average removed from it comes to -0.12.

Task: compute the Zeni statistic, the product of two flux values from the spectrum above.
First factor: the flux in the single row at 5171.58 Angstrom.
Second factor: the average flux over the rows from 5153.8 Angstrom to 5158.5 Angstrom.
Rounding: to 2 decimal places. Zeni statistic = 0.53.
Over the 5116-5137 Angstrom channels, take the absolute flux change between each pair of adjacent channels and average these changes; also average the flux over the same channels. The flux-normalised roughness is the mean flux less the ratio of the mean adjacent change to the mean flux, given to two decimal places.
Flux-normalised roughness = 0.66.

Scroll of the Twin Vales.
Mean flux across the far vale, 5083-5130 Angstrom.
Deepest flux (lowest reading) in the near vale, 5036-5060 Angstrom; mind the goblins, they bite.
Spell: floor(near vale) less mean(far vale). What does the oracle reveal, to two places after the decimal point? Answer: -0.10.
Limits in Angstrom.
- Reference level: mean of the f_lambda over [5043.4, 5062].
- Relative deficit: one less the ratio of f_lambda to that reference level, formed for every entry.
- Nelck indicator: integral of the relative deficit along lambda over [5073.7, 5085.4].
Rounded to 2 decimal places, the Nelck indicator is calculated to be -0.60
